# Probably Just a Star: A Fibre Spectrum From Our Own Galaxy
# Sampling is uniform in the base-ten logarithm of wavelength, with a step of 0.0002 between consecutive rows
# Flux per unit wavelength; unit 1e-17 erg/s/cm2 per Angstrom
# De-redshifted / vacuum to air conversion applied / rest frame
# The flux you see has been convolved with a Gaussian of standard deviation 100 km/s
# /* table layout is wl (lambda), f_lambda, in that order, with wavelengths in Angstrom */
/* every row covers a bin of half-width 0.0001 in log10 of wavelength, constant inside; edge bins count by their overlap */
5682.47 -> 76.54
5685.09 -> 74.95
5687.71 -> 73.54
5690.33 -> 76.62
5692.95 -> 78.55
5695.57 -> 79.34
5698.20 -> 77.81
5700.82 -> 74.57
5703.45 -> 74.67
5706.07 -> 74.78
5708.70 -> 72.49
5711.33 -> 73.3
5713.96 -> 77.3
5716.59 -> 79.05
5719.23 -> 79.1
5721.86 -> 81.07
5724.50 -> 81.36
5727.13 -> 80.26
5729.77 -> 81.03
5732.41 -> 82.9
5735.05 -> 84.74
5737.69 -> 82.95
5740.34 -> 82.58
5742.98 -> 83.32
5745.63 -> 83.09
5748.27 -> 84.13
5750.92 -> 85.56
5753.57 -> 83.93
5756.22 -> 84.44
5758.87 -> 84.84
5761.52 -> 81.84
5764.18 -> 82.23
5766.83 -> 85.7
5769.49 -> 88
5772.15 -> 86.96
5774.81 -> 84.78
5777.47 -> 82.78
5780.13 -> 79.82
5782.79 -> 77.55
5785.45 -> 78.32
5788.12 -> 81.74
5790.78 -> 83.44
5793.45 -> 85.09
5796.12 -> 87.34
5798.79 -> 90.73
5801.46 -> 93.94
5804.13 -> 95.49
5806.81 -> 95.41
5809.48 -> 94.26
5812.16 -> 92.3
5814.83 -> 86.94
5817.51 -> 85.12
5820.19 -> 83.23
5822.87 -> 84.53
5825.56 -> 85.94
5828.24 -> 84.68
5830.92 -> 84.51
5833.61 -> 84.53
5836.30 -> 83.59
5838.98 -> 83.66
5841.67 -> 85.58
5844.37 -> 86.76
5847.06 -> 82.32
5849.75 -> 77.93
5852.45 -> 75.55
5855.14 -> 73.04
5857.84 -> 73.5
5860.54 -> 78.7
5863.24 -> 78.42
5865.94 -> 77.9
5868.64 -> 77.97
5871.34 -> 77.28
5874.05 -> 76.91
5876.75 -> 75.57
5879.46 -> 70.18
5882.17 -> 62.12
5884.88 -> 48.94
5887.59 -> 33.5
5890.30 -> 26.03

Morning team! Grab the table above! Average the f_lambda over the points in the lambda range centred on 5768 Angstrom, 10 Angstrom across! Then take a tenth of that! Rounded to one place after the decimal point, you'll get 8.6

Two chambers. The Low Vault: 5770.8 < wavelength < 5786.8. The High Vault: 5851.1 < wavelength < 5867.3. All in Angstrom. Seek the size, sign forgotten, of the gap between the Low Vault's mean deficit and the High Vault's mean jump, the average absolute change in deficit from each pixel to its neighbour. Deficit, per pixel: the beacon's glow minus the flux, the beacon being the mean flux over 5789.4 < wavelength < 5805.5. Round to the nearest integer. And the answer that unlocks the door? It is 6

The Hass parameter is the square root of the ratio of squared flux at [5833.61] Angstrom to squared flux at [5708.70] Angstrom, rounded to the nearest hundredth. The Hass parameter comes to 1.17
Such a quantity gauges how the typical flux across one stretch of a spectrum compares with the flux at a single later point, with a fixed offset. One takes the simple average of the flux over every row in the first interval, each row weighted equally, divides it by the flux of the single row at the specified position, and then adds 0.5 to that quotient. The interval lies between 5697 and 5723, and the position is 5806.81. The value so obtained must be 1.30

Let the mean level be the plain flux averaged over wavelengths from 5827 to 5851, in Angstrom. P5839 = 84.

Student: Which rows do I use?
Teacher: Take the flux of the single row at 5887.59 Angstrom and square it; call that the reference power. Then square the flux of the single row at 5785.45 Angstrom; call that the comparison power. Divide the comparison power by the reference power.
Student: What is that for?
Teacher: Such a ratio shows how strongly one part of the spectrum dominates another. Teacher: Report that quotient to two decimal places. 5.47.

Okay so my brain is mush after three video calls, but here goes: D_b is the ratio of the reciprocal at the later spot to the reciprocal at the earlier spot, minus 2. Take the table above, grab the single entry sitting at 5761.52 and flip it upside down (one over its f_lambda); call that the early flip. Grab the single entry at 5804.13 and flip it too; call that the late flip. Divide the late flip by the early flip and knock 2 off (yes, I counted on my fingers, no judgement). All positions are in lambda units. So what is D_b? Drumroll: -1.14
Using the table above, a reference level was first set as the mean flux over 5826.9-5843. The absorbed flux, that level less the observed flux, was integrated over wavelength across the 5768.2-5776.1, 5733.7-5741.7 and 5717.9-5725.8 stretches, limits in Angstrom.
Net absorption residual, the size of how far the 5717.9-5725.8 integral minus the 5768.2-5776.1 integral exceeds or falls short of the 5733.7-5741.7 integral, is 40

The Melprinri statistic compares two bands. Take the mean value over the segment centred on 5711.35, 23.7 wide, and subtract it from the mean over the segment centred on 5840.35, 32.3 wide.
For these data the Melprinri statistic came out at 6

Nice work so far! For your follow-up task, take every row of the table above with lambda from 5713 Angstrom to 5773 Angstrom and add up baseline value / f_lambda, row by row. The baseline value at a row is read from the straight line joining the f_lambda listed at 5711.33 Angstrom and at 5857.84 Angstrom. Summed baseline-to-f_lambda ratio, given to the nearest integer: 20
